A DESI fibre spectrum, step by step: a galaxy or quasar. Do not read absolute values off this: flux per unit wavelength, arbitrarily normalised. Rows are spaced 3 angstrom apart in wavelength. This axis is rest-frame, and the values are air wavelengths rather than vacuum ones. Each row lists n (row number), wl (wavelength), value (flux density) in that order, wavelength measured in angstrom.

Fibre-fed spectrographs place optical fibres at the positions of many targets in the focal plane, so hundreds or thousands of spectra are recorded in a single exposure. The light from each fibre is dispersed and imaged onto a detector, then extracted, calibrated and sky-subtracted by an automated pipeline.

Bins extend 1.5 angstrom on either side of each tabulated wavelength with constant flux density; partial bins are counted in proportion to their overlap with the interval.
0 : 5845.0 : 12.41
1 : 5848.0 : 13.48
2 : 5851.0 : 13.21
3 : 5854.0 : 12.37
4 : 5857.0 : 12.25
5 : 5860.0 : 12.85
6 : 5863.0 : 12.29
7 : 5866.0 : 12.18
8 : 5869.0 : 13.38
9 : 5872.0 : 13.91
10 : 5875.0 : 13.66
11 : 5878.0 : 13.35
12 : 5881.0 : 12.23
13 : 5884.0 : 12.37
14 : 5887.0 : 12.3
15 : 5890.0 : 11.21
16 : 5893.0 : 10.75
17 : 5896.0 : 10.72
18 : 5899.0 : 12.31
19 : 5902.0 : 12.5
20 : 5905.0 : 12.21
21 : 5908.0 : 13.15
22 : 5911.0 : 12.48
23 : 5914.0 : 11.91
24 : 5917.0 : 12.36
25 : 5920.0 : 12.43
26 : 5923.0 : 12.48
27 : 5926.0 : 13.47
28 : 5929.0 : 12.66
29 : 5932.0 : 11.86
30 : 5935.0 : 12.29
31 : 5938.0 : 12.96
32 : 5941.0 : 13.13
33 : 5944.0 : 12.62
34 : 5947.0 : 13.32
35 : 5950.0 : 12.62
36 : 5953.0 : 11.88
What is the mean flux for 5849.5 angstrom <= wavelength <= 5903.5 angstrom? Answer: 12.4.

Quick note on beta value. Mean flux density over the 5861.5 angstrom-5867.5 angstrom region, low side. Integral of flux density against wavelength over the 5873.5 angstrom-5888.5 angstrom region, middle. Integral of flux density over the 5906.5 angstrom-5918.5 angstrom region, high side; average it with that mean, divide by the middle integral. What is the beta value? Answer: 0.42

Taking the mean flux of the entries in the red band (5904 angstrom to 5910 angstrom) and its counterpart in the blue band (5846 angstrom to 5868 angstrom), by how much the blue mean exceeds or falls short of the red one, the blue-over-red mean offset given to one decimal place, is 0.0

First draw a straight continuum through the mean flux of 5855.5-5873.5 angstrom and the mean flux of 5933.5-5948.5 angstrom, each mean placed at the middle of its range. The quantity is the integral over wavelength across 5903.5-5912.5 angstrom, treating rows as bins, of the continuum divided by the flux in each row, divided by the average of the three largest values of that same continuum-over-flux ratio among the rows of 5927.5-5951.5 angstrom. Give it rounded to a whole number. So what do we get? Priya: 9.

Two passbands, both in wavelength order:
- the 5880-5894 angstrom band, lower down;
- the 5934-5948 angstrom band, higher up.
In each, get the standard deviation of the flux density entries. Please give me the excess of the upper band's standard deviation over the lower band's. -0.3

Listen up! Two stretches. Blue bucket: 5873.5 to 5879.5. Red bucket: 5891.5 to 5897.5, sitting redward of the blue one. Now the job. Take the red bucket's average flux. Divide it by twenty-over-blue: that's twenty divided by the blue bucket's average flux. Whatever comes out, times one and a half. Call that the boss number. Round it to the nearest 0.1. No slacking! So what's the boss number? 10.9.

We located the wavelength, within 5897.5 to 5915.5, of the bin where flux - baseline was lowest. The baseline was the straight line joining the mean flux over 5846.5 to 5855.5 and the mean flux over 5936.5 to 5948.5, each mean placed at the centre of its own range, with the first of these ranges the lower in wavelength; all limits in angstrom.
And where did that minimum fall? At 5914.0 angstrom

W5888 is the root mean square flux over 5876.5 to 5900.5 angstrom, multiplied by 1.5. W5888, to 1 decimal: 17.9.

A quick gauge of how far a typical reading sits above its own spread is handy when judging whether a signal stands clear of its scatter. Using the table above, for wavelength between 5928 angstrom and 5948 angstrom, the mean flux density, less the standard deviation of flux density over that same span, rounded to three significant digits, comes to 12.2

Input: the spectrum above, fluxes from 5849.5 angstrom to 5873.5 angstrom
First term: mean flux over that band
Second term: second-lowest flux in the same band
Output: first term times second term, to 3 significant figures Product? 157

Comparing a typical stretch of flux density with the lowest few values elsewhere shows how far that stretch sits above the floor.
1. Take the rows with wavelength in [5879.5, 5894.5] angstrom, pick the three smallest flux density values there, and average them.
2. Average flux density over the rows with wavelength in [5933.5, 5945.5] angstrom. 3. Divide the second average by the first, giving 1.12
